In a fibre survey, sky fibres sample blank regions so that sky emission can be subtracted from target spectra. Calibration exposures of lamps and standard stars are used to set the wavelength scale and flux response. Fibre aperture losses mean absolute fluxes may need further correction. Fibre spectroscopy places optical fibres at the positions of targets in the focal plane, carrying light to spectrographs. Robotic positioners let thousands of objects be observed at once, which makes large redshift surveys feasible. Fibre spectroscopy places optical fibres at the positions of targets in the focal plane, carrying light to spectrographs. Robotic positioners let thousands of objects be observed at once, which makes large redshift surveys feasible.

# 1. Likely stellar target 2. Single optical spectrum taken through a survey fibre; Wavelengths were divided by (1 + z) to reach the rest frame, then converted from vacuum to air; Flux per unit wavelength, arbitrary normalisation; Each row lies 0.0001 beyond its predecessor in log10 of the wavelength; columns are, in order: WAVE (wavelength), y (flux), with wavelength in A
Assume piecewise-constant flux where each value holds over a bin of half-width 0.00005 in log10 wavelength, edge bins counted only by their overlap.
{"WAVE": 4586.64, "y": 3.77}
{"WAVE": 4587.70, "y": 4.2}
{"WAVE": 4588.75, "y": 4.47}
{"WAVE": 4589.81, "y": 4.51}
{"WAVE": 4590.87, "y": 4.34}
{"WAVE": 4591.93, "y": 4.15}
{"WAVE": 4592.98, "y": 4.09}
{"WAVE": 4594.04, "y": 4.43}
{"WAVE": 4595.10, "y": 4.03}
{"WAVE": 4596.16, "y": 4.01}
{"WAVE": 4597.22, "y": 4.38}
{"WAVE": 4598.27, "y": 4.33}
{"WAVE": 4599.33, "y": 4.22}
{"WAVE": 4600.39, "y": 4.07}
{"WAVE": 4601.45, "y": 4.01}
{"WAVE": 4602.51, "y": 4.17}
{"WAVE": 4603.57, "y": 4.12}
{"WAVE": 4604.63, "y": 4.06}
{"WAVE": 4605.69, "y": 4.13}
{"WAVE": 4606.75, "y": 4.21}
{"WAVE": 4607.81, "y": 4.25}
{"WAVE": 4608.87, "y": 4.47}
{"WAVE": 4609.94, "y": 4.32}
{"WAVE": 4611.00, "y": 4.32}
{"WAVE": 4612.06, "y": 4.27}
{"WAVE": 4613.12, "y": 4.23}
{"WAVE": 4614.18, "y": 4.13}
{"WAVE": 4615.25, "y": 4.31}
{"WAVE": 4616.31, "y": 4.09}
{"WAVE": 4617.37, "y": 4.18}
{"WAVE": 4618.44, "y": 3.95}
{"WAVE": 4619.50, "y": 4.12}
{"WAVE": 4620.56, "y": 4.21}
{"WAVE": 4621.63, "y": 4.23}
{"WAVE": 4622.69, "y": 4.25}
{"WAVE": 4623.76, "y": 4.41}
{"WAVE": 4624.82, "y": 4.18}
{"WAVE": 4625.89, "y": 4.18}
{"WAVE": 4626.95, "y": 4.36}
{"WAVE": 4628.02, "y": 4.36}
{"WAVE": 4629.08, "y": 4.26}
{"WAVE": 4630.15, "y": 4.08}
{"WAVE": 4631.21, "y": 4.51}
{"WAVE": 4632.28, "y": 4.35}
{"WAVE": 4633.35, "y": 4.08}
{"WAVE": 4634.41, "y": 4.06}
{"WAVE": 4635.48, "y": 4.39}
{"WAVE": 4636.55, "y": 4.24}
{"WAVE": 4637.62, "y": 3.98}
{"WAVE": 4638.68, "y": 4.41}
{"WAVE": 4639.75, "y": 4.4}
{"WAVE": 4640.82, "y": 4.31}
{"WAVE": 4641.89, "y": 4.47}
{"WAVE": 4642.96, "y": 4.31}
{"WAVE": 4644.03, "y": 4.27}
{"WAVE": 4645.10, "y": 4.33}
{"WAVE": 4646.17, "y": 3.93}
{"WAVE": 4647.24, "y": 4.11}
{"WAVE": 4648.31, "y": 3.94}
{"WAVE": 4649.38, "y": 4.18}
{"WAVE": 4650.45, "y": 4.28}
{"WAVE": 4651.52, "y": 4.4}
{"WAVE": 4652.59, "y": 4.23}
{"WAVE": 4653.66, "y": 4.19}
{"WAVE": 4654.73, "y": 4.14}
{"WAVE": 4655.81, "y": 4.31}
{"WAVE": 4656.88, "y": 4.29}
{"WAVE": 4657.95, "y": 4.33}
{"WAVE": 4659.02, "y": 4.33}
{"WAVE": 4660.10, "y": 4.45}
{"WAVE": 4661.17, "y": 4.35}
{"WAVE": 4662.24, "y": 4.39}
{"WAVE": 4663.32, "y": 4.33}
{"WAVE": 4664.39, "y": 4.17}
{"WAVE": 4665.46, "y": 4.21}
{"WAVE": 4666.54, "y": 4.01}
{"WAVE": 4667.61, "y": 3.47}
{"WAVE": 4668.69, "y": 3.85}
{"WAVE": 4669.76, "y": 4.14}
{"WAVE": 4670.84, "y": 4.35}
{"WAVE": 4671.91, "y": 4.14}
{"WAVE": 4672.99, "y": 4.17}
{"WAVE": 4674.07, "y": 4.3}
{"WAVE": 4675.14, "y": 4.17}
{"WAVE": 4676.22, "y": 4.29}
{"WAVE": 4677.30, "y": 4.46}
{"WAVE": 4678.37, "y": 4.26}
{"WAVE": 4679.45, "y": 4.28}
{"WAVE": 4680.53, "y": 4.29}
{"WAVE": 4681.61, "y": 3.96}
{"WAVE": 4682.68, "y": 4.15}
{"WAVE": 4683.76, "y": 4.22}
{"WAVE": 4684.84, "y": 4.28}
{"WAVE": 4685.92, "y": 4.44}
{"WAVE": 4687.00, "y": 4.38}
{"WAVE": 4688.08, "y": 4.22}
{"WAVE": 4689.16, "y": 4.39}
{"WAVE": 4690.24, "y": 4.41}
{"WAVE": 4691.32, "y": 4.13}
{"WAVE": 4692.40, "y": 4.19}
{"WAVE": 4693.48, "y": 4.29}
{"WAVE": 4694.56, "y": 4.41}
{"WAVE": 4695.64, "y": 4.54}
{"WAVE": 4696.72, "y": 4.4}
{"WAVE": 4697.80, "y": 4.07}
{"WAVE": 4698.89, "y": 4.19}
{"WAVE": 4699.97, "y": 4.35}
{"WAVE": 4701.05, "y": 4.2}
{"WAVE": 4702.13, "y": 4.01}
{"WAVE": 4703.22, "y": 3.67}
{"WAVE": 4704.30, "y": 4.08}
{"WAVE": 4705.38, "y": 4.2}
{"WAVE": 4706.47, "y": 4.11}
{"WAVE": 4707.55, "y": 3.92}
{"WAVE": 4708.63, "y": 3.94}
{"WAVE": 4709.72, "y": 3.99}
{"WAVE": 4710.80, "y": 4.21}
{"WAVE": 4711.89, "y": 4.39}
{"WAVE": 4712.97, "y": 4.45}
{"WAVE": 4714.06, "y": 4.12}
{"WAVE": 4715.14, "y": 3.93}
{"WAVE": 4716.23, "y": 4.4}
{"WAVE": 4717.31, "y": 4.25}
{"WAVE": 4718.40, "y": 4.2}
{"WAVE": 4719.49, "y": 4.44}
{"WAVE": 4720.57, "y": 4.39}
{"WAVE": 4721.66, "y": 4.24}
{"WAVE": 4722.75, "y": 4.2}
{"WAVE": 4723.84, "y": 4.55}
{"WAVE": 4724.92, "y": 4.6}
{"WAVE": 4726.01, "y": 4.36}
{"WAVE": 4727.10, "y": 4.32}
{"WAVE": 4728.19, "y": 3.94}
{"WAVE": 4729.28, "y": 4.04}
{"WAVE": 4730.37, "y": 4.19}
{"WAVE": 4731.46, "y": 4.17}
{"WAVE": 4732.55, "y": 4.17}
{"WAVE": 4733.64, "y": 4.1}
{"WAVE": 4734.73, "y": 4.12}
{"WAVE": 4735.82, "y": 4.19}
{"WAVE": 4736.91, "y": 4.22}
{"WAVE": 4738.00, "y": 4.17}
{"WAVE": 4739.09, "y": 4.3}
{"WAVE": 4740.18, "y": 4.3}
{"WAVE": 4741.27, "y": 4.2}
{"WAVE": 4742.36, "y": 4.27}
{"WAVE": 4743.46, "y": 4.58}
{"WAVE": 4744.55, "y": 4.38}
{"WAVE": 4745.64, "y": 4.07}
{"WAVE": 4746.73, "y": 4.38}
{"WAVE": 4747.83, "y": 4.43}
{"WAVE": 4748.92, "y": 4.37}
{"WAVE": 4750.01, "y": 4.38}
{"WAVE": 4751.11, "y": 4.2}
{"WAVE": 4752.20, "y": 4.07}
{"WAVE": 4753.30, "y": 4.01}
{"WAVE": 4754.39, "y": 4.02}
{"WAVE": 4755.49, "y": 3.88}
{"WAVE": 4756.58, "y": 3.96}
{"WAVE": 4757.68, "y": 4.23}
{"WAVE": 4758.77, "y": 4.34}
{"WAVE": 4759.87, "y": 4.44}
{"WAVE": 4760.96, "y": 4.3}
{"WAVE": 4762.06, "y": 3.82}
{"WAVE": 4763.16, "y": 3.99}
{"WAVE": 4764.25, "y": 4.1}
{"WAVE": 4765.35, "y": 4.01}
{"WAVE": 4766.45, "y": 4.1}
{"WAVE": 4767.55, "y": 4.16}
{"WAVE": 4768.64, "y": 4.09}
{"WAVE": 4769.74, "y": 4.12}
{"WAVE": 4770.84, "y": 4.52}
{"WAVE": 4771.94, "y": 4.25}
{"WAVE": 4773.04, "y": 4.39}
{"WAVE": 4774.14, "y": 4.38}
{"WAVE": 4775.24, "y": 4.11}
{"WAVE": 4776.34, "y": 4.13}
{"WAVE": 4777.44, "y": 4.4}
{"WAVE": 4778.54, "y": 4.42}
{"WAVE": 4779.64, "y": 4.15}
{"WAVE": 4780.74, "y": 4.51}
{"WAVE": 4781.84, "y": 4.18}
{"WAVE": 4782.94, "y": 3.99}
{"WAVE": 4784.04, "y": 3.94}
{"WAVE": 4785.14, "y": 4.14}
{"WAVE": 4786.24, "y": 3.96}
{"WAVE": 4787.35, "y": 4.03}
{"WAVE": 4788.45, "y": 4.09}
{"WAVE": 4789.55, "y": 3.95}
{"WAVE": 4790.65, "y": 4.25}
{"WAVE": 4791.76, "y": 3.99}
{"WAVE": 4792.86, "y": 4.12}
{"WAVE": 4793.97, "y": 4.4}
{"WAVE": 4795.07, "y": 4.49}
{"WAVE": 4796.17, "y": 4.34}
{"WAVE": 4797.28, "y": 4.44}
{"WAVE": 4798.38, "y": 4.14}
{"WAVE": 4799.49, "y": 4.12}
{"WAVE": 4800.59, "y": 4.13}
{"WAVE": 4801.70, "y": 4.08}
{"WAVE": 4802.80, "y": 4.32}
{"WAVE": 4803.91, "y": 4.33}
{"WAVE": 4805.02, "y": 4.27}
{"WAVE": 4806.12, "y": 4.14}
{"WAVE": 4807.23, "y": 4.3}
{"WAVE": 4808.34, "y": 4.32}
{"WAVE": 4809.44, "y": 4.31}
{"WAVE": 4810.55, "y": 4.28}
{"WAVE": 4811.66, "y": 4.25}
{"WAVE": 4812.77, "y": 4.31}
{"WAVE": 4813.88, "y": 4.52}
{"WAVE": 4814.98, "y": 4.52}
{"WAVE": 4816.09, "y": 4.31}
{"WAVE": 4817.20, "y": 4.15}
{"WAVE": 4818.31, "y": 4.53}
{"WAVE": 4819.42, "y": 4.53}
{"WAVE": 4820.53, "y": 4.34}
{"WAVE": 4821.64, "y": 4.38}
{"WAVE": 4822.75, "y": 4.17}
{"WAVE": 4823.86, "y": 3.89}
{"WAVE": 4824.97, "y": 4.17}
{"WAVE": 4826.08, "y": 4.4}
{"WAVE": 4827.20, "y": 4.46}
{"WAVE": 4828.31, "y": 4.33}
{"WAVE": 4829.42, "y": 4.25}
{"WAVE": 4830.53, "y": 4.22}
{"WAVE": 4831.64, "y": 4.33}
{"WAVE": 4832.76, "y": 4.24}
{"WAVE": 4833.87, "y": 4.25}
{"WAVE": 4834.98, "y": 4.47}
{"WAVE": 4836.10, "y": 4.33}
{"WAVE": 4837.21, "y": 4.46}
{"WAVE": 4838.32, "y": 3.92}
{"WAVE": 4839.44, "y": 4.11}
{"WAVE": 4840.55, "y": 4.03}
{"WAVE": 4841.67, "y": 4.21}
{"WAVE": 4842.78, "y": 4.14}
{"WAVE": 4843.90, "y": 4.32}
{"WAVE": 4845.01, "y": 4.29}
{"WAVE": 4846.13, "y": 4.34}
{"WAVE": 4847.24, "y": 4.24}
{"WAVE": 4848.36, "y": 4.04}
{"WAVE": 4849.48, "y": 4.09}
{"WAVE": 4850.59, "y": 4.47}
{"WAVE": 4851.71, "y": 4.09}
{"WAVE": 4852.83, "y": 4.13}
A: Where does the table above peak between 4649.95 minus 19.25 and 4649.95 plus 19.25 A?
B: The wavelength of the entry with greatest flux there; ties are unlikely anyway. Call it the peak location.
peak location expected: 4631.21 A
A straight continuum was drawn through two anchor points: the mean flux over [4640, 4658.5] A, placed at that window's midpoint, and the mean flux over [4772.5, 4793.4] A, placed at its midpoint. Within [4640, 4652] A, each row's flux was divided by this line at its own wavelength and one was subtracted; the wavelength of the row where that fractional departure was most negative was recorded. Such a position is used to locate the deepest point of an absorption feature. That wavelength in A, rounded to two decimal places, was 4646.17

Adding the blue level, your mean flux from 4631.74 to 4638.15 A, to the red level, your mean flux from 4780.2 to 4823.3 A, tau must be 8.43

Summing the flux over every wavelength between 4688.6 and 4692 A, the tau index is 12.9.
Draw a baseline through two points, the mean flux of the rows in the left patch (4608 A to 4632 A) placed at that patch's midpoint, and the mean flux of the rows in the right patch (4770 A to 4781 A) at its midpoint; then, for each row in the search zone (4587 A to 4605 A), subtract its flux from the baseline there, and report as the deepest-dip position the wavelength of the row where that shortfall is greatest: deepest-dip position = 4601.45 A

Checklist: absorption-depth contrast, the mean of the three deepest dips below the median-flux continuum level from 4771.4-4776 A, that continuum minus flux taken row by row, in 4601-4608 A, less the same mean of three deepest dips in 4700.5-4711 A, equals -0.2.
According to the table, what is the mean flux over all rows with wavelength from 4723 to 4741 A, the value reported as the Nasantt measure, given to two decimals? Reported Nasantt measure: 4.23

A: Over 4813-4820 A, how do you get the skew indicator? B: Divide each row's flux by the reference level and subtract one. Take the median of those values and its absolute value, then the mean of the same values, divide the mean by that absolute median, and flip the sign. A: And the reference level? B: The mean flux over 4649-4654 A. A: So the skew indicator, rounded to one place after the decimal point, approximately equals -0.6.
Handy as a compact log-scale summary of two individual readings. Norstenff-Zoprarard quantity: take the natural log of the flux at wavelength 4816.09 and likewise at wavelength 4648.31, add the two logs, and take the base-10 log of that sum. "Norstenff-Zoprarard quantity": 0.452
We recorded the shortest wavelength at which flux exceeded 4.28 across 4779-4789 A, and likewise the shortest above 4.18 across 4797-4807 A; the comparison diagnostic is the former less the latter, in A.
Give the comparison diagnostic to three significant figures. -16.5 A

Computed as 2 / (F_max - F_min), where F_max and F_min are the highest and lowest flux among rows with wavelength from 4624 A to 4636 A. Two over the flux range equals 4.4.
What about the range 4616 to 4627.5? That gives 4.3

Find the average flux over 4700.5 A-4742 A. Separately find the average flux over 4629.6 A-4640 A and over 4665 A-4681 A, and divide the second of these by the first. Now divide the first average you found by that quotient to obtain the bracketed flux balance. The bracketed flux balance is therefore 4.28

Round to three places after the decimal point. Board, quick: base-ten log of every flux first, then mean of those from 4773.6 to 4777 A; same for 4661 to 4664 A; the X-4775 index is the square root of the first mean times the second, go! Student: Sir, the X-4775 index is 0.631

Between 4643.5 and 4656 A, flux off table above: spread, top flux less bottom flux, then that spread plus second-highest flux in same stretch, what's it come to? 4.80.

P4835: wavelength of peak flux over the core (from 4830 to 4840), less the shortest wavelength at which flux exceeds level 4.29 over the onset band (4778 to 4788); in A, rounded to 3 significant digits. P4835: 56.4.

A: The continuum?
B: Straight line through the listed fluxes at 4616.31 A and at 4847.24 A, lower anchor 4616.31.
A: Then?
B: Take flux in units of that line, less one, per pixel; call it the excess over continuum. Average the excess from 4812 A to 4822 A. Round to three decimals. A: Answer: 0.042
